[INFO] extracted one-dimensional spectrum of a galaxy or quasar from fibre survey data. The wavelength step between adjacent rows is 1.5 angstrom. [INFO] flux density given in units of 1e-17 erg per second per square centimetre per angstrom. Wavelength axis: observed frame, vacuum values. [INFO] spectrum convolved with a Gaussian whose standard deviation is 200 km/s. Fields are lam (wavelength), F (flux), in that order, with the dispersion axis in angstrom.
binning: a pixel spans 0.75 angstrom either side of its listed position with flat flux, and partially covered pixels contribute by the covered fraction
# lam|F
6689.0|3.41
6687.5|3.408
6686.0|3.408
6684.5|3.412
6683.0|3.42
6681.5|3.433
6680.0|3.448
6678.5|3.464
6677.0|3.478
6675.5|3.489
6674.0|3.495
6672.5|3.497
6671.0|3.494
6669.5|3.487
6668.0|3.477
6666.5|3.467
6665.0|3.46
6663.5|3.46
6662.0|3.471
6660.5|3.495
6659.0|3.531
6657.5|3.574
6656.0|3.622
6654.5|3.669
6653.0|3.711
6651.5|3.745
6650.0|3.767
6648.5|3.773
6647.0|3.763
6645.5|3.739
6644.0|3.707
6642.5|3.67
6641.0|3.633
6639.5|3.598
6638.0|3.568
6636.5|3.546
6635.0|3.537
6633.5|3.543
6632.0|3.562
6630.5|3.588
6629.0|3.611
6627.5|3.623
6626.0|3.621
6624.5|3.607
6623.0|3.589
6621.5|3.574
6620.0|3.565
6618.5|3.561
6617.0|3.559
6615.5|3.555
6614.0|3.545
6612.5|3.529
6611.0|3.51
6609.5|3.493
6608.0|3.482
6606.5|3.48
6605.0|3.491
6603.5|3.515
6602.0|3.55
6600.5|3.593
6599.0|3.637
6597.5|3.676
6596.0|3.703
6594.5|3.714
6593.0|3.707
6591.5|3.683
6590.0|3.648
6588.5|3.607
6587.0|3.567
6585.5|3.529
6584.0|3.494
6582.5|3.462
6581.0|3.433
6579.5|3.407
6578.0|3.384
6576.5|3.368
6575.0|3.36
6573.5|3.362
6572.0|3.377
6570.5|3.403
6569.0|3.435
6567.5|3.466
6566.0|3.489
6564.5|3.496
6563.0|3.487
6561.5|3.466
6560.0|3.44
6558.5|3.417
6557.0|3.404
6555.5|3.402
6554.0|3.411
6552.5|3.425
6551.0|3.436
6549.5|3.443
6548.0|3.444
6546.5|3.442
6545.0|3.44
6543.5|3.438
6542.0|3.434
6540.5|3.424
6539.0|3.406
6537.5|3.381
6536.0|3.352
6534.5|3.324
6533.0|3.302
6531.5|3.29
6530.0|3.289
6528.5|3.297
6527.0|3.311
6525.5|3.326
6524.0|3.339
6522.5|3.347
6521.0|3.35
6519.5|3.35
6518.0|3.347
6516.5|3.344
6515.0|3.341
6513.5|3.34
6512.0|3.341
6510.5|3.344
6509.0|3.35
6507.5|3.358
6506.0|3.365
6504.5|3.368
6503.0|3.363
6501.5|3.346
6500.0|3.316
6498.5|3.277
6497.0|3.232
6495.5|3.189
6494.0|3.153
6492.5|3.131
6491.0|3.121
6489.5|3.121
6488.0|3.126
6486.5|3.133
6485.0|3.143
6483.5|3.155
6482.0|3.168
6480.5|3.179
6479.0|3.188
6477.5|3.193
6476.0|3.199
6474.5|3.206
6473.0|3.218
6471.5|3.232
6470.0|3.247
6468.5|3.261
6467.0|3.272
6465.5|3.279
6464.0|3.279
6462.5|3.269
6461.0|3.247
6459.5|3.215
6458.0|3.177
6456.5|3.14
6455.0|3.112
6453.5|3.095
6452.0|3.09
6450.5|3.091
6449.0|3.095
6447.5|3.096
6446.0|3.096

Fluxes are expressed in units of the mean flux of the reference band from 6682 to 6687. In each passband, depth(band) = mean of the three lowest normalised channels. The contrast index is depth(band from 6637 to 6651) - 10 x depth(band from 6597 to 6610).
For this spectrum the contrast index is -9.2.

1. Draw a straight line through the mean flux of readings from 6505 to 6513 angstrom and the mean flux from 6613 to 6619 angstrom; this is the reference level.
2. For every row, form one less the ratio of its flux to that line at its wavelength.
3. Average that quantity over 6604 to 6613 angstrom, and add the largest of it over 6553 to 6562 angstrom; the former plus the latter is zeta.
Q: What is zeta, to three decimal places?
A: 0.023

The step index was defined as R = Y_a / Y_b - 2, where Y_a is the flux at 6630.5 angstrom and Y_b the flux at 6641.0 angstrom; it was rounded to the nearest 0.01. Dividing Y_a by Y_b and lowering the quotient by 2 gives -1.01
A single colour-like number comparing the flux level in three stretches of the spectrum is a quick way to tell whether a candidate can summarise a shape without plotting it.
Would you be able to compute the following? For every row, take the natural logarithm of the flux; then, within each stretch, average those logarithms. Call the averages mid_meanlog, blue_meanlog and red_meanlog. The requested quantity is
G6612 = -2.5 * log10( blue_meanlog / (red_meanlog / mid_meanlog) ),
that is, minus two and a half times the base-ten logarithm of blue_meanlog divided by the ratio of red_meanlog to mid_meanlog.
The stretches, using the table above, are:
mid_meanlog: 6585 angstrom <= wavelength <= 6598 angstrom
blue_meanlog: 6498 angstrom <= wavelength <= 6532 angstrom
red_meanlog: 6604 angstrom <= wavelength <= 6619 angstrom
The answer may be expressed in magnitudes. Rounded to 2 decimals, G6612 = -0.23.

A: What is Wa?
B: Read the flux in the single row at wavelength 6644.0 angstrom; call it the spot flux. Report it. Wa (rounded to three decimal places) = 3.707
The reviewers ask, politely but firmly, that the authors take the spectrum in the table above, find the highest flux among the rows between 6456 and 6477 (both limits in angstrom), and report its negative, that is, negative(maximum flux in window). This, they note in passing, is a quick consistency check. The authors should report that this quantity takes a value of -3.28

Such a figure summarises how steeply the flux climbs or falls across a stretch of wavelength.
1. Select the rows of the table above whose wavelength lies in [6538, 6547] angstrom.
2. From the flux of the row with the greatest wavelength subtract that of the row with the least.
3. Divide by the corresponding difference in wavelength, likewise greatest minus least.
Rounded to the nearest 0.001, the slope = 0.005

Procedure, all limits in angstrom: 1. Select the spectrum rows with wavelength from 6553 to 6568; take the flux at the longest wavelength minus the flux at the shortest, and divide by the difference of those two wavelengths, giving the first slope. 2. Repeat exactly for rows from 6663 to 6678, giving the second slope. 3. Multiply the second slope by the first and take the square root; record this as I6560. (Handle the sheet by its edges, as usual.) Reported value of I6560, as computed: 0.0023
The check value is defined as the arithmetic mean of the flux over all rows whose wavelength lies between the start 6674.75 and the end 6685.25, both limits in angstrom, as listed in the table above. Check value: 3.45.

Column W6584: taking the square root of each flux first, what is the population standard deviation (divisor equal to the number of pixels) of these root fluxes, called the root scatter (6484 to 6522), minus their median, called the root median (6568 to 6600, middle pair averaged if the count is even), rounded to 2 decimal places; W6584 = -1.84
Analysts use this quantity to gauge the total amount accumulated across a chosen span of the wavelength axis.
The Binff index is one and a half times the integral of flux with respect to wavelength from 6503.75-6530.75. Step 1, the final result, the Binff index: 135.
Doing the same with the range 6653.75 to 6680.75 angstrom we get 142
